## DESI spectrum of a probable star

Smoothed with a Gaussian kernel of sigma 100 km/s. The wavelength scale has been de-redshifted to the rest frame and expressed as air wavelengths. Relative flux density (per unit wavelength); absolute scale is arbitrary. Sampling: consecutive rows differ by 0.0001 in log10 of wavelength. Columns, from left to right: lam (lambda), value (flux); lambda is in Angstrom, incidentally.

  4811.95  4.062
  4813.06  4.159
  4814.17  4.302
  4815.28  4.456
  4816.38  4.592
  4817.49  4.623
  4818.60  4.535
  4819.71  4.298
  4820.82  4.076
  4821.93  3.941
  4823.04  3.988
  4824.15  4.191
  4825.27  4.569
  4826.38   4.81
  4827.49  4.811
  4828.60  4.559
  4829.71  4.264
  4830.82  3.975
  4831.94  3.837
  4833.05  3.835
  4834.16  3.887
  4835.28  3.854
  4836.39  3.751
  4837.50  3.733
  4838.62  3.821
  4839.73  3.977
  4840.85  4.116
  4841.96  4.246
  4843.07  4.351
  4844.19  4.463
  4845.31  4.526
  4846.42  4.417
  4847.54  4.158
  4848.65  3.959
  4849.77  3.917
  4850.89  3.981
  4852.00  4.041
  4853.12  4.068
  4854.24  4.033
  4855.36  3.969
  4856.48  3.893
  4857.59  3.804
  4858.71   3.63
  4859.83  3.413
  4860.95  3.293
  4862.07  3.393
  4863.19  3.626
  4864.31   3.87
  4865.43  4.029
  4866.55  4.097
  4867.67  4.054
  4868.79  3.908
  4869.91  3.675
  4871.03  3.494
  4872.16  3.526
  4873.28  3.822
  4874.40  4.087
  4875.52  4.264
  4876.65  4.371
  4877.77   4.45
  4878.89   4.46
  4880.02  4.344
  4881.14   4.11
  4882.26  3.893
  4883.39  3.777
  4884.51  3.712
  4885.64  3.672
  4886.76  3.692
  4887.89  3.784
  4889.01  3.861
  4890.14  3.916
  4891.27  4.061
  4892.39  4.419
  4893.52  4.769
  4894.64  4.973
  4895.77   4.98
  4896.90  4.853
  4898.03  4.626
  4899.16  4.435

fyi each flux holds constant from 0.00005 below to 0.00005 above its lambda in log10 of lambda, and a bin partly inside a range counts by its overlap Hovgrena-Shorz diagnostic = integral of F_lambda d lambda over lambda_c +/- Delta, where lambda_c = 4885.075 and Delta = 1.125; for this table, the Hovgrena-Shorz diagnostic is 8.3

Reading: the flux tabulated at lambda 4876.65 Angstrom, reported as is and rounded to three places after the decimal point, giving 4.371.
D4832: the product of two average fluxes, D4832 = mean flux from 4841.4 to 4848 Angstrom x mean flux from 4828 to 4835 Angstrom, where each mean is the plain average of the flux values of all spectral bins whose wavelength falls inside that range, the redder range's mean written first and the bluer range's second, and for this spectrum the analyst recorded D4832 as 17.7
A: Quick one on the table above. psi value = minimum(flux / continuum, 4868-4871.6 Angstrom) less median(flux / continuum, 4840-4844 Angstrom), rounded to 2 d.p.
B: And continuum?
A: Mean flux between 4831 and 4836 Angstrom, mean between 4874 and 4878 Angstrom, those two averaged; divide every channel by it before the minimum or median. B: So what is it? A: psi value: -0.18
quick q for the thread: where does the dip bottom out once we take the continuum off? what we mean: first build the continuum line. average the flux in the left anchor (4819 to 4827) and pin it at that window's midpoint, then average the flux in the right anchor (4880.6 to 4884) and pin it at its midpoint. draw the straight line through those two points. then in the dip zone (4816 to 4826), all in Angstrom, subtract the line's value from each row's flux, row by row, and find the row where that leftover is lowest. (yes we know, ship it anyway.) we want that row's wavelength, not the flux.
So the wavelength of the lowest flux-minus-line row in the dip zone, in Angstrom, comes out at 4821.93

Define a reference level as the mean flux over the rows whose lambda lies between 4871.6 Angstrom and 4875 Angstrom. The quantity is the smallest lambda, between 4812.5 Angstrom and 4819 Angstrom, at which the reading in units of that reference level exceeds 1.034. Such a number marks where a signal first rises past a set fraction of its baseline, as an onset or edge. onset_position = 4813.06 Angstrom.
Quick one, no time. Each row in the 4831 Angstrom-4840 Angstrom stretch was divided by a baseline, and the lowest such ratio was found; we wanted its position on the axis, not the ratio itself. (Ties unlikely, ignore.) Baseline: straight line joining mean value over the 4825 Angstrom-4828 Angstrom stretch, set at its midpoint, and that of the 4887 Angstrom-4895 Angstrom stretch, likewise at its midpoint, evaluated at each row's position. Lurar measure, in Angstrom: 4837.50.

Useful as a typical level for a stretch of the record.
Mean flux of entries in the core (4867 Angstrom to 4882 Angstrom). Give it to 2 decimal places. 4.04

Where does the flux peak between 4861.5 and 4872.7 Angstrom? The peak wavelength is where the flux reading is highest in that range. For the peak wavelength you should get 4866.55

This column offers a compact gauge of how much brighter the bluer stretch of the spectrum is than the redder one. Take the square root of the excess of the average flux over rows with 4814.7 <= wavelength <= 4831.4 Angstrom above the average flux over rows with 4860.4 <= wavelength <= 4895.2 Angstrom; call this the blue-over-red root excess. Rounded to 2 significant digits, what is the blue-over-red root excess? 0.63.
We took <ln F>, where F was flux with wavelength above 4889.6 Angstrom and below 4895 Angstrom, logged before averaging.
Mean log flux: 1.48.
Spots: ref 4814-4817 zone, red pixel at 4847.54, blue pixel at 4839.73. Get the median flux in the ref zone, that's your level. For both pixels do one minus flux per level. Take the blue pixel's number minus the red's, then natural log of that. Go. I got -3.20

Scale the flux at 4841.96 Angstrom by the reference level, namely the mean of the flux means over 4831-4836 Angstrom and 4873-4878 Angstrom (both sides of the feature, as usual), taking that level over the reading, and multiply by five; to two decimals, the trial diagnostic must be 4.74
